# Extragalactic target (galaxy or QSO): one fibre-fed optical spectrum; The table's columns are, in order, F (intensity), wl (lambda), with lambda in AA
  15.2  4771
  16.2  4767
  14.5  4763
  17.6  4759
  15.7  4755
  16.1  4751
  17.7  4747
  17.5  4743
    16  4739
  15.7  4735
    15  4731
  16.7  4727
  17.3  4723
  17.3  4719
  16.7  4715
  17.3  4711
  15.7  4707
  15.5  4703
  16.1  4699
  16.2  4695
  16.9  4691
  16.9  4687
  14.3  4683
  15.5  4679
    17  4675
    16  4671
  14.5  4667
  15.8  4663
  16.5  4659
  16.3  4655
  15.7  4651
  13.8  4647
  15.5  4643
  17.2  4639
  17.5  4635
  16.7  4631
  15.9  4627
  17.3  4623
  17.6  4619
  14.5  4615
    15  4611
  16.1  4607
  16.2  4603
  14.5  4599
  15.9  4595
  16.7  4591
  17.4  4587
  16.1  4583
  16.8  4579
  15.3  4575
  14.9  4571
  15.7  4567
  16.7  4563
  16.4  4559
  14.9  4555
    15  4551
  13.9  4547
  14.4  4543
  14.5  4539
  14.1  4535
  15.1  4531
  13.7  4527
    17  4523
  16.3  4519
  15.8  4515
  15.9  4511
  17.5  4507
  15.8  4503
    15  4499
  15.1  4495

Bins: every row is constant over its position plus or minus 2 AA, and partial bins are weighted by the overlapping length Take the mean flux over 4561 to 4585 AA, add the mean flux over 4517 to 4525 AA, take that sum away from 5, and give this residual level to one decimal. -27.6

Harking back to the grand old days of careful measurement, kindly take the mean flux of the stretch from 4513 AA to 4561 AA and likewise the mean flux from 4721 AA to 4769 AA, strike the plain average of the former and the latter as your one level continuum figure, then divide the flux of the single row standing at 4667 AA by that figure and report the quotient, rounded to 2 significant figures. 0.92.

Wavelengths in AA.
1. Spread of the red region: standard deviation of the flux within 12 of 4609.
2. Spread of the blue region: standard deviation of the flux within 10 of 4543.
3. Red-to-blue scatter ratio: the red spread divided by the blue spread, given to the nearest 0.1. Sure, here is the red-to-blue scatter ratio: 2.9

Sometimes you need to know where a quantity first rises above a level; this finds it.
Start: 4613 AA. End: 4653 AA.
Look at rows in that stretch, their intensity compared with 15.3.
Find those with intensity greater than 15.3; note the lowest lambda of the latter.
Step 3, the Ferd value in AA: 4619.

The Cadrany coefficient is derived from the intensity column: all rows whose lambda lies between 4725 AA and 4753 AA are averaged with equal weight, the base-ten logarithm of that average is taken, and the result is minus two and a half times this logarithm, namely -3.04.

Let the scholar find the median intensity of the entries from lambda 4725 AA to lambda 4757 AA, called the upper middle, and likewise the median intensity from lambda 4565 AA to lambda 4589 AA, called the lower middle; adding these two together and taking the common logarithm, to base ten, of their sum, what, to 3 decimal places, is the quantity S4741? 1.504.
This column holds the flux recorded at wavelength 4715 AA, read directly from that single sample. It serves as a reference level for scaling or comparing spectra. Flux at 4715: 16.7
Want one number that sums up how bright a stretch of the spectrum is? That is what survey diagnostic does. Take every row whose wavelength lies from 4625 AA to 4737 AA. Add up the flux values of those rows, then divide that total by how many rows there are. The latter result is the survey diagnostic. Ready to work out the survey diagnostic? 16.1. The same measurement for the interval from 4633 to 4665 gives 16.0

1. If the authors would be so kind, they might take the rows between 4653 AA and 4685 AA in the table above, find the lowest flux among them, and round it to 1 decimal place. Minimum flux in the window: 14.3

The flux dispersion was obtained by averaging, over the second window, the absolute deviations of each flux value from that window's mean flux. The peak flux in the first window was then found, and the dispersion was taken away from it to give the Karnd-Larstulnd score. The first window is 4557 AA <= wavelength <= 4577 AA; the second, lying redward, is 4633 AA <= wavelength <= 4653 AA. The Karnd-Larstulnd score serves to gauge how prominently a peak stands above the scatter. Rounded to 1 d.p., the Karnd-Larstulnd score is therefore 15.6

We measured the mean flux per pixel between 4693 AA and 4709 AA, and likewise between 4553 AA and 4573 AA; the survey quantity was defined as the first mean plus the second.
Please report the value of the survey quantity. 31.6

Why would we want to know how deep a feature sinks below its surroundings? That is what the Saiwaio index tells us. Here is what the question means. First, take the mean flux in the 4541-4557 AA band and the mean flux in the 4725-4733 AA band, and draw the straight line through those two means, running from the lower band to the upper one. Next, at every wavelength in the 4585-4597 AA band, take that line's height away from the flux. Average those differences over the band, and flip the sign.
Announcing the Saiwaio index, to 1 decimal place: -1.8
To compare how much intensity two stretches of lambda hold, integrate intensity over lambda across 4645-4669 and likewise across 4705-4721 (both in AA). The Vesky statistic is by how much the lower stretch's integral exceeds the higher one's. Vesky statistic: 102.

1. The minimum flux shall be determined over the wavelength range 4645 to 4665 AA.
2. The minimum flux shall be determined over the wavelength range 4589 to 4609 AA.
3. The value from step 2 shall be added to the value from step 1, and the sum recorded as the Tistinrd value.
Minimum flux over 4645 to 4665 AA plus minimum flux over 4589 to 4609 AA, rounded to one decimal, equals 28.3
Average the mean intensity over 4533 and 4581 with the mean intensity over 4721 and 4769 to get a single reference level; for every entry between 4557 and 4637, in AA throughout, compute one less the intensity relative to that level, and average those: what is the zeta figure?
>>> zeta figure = -0.024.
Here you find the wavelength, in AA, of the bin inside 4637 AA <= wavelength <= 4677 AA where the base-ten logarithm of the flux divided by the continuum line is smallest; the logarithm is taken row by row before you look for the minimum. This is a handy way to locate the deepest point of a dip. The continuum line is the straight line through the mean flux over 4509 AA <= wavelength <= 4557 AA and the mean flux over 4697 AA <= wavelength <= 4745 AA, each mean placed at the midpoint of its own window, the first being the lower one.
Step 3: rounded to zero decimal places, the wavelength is 4647 AA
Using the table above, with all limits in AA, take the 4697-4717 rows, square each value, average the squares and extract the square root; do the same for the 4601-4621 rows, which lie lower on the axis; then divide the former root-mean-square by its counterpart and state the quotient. 1.02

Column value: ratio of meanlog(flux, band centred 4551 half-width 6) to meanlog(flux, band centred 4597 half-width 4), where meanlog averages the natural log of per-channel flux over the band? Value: 0.99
